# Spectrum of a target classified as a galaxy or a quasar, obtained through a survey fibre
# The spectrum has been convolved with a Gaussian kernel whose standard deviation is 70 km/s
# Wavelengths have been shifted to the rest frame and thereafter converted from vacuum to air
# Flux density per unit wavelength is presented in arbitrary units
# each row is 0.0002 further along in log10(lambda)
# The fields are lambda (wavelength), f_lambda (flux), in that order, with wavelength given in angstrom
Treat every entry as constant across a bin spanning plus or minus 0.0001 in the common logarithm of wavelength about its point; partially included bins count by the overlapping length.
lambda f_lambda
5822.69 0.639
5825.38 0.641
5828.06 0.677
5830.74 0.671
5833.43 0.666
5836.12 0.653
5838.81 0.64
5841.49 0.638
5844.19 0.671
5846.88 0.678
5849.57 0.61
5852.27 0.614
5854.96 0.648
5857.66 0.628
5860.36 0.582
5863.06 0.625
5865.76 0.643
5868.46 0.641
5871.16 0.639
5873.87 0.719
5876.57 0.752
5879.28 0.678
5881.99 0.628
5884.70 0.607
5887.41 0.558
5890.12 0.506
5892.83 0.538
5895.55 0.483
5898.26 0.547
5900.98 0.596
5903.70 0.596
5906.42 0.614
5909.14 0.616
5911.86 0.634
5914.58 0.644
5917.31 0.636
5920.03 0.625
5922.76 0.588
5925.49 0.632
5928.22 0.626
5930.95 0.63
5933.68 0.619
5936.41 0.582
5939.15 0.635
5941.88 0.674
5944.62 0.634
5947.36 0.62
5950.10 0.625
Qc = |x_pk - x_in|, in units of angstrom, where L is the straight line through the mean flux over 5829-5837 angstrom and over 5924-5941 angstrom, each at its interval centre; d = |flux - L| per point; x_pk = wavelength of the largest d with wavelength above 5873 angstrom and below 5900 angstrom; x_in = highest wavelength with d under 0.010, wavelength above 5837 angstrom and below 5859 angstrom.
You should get 40.6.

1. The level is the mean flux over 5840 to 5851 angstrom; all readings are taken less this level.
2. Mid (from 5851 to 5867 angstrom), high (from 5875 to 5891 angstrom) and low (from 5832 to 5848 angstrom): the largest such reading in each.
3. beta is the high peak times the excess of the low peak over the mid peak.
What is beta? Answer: 0.0031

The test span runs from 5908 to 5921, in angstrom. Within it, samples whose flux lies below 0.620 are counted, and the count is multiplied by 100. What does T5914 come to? 100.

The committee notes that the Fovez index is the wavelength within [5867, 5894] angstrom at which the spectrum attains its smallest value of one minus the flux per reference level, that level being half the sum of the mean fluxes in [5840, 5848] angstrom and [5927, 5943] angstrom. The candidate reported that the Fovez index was 5876.57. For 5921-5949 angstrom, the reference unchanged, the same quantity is 5941.88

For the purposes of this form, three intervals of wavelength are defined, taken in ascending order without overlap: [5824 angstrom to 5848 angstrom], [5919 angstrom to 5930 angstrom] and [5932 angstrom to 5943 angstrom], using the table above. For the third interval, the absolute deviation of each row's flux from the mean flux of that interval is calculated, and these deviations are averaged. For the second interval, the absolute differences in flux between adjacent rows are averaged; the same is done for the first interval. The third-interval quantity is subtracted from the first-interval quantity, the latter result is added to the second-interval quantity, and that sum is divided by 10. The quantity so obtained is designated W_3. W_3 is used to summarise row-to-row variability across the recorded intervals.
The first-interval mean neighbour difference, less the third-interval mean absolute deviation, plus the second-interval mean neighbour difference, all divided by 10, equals 0.0016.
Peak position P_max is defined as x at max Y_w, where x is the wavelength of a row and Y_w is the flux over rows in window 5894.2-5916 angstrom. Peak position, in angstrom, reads 5914.58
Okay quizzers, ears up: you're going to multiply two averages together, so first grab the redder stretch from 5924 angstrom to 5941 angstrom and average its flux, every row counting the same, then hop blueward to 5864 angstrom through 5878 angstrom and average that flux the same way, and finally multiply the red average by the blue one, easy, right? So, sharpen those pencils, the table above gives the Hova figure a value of 0.42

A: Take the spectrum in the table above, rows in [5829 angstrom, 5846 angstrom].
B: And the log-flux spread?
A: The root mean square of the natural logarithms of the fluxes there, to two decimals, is 0.42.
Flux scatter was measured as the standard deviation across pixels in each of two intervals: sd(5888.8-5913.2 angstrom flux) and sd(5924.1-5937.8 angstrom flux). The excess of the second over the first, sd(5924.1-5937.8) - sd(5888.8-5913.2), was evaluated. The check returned -0.03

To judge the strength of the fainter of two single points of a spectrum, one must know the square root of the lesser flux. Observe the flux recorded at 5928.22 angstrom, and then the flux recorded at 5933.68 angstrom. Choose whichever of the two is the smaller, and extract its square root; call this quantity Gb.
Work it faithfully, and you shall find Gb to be 0.787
